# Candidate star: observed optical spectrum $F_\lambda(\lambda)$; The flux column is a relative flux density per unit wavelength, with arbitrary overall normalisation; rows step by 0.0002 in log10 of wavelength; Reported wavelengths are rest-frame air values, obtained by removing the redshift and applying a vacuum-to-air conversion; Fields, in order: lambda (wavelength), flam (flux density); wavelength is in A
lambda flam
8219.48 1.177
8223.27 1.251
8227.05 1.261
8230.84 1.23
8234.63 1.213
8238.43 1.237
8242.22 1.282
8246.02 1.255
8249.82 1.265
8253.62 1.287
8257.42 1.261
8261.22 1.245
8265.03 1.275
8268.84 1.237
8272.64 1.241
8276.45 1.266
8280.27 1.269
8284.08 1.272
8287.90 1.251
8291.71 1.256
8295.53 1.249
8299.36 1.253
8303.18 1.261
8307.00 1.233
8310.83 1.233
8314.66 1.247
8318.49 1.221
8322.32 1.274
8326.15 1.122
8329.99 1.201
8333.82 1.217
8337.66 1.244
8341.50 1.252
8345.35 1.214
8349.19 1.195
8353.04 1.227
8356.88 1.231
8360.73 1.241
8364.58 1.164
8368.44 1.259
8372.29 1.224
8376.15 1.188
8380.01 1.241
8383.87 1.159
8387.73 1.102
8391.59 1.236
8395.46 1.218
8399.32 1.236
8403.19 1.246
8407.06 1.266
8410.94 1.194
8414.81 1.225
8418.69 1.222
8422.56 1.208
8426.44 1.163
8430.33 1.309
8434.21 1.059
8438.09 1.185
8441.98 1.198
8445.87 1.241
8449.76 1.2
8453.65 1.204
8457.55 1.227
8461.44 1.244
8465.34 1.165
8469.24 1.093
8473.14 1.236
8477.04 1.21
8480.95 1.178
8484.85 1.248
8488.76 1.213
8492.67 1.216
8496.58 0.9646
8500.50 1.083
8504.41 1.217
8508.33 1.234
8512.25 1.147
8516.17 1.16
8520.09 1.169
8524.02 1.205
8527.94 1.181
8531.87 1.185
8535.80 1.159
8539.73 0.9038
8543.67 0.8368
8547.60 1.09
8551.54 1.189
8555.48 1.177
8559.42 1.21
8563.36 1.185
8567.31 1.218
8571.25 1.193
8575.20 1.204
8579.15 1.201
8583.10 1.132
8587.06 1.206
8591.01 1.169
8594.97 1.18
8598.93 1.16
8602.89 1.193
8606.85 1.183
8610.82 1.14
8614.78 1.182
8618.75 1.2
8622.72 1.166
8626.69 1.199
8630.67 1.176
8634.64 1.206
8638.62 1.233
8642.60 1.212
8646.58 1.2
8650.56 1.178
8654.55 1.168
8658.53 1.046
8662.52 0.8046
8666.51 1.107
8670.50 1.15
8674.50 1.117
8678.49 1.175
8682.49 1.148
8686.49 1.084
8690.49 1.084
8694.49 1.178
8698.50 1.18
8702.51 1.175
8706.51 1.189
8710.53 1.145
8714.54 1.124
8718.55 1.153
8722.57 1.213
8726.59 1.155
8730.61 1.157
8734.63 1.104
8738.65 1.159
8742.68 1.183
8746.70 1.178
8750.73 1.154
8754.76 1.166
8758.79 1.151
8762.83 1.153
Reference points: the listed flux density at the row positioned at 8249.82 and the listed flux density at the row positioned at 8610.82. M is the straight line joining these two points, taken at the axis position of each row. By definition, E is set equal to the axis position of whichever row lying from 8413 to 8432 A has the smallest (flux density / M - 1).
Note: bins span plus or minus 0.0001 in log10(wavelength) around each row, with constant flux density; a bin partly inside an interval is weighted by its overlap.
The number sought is 8426.44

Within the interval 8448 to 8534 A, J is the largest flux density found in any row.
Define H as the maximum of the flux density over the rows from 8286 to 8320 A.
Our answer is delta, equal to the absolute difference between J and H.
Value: 0.01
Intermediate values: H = 1.261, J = 1.248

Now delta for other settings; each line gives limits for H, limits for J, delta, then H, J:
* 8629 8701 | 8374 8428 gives 0.03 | 1.233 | 1.266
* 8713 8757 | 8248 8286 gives 0.07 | 1.213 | 1.287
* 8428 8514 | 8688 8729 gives 0.10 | 1.309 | 1.213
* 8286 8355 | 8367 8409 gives 0.01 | 1.274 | 1.266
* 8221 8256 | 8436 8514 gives 0.04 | 1.287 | 1.248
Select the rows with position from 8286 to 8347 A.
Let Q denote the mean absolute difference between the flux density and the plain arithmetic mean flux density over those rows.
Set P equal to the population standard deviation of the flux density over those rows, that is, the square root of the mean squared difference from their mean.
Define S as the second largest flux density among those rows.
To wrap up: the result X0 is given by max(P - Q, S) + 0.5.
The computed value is 1.76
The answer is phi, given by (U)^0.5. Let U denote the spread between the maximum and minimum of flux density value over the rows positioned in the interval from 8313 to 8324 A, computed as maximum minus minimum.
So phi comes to 0.23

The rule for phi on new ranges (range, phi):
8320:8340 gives 0.39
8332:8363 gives 0.24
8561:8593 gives 0.29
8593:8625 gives 0.24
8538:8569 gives 0.62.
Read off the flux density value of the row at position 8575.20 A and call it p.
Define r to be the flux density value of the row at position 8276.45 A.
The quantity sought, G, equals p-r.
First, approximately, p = 1.204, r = 1.266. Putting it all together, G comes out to -0.06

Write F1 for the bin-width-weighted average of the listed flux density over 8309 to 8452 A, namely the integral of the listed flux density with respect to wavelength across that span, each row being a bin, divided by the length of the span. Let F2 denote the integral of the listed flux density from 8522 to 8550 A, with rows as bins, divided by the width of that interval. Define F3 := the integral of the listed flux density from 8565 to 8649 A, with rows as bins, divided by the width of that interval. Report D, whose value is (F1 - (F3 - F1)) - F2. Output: 0.15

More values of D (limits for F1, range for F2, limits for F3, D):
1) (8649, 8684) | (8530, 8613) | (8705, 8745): -0.11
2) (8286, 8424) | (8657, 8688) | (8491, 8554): 0.24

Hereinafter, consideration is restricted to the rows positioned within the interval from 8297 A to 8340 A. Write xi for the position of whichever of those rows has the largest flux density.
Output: 8322.32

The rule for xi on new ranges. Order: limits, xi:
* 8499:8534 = 8508.33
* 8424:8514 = 8430.33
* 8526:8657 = 8638.62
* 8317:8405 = 8322.32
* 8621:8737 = 8638.62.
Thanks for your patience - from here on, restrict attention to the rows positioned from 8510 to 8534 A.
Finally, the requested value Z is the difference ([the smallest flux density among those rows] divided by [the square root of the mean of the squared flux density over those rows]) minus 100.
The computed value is -99.0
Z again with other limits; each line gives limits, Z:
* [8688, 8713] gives -99.1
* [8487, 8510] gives -99.2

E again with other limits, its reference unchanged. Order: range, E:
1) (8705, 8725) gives 8714.54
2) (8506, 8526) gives 8512.25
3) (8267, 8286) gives 8268.84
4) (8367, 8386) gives 8383.87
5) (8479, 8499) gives 8496.58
